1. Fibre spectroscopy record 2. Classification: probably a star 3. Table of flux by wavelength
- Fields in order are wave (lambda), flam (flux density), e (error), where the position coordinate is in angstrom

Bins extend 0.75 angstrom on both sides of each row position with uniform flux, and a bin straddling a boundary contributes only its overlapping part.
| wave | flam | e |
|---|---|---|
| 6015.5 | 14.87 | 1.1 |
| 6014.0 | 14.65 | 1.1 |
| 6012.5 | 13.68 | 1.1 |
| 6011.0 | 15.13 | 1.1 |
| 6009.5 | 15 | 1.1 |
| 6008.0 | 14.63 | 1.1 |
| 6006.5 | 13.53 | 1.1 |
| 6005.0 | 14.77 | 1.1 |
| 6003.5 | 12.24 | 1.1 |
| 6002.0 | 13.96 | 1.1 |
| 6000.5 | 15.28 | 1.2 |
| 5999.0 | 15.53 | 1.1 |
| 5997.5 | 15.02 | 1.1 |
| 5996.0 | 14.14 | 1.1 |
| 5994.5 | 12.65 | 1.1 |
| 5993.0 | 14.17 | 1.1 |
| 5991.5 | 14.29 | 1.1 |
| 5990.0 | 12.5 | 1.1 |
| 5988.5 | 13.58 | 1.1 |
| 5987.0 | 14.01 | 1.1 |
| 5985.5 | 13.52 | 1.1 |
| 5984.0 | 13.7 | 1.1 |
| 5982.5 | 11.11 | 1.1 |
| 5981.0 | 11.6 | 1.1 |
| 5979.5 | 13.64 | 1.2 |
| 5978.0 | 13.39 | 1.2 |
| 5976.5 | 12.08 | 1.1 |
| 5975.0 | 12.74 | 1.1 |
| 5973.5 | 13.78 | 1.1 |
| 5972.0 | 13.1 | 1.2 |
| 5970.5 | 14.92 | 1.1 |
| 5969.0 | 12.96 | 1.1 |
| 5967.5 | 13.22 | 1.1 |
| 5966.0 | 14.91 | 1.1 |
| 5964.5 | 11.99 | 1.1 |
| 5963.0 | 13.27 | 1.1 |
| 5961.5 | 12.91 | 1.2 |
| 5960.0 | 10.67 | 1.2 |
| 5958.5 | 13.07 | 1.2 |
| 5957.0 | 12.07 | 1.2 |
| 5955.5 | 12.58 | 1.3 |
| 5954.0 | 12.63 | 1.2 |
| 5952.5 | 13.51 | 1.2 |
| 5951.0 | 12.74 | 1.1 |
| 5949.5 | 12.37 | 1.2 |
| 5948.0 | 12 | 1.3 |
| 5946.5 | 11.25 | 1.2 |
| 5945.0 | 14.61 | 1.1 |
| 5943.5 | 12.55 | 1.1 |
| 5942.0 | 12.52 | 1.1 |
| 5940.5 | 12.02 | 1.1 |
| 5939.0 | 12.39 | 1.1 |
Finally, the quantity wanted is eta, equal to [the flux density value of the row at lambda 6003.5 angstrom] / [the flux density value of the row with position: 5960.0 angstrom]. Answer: 1.15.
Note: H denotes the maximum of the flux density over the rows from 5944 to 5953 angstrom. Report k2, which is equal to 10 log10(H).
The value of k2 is 11.6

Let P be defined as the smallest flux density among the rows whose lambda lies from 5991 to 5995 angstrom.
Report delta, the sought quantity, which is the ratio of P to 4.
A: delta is 3.16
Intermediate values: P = 12.65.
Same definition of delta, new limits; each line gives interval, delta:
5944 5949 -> 2.81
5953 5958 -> 3.02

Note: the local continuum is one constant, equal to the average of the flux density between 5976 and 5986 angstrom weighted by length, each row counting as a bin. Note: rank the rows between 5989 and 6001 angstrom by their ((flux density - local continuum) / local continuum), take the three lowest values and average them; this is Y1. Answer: 0.03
